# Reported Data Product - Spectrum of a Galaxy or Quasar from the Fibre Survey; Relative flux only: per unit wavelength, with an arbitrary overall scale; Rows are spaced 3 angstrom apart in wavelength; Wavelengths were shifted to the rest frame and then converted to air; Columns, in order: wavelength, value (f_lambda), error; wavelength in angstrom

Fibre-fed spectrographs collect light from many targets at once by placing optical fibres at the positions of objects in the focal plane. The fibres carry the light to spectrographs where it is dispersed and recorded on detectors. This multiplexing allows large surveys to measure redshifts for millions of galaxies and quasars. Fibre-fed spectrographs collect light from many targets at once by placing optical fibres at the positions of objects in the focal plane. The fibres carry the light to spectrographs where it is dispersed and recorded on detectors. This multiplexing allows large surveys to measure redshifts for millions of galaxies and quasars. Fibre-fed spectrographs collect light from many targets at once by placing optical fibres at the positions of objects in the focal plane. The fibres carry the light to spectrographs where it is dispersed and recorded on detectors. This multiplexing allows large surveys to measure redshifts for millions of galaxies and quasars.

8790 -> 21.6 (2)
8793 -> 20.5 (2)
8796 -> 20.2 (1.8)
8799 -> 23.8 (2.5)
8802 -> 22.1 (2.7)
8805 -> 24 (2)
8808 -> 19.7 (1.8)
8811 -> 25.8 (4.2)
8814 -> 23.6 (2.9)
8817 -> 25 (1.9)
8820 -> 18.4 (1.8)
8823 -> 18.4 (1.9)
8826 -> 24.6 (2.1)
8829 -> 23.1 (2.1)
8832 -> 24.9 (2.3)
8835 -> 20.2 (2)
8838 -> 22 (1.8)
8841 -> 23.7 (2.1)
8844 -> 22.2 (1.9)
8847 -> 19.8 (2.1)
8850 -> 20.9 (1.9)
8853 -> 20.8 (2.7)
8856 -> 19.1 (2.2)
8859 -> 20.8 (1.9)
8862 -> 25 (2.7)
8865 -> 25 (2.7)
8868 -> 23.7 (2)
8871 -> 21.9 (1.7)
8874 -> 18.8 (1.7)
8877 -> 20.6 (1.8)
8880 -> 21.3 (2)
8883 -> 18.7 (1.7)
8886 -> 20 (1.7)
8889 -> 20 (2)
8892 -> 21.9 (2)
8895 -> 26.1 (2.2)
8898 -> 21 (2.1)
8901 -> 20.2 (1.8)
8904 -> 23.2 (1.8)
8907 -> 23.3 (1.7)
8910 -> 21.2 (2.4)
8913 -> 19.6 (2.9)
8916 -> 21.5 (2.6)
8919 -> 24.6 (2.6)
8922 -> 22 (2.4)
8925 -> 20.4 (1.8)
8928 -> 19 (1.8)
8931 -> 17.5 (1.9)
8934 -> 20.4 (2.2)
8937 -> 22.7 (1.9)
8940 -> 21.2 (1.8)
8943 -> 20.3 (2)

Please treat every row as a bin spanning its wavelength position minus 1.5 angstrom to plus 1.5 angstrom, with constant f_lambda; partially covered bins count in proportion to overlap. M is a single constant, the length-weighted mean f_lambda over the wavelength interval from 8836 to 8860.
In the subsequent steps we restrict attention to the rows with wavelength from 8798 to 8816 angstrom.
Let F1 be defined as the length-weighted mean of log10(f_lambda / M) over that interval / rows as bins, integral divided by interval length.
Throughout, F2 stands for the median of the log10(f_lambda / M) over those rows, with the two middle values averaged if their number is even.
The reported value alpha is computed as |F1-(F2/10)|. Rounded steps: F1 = 0.04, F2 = 0.05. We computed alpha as 0.034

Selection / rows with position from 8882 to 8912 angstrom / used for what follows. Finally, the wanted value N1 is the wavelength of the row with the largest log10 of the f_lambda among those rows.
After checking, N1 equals 8895 angstrom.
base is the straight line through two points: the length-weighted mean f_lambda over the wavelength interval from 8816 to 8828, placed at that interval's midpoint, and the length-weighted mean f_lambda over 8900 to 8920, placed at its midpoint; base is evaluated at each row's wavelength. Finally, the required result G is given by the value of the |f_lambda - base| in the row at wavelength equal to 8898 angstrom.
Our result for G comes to 0.9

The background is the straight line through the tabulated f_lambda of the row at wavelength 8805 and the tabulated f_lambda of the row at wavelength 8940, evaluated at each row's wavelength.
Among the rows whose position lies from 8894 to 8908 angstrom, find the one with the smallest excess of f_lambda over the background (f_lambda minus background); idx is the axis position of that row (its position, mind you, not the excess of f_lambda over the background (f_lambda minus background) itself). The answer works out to 8901 angstrom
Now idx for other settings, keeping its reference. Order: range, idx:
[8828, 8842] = 8835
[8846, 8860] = 8856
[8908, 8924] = 8913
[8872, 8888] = 8874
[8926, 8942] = 8931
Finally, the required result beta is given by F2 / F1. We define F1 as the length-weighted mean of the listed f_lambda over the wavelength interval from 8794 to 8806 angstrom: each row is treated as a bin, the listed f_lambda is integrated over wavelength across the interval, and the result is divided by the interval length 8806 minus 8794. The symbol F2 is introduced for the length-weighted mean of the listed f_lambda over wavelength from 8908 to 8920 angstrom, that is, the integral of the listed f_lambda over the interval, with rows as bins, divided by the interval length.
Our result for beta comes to 0.97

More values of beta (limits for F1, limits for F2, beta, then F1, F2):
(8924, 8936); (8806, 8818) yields 1.21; 19.4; 23.5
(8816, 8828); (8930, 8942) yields 0.96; 21.5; 20.6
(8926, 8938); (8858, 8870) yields 1.20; 19.8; 23.7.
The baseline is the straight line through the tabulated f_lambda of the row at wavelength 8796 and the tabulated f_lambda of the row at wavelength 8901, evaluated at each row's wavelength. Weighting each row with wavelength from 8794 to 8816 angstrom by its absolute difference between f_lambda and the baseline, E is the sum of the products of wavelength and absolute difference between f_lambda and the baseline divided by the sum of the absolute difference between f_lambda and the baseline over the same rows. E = 8807.0 angstrom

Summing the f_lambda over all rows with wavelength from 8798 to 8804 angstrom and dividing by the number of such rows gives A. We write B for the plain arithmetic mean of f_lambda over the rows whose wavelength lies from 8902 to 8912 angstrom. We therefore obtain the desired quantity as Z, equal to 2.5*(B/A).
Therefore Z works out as 2.46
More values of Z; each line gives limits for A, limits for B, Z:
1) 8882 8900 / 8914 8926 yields 2.60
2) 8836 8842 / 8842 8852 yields 2.29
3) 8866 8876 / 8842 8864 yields 2.47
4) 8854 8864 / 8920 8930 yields 2.37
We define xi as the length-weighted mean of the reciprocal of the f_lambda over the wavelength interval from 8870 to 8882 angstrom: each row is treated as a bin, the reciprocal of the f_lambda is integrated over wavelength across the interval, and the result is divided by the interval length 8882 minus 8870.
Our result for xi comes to 0.049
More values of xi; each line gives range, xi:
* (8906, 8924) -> 0.046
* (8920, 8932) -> 0.050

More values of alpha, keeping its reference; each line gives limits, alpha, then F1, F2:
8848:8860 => 0.016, -0.02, -0.01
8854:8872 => 0.023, 0.03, 0.03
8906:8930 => 0.002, 0.00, 0.00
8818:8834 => 0.008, 0.01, 0.04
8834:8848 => 0.008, 0.01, 0.02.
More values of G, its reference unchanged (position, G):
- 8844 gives 0.6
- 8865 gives 3.3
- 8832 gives 3.3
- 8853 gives 0.9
